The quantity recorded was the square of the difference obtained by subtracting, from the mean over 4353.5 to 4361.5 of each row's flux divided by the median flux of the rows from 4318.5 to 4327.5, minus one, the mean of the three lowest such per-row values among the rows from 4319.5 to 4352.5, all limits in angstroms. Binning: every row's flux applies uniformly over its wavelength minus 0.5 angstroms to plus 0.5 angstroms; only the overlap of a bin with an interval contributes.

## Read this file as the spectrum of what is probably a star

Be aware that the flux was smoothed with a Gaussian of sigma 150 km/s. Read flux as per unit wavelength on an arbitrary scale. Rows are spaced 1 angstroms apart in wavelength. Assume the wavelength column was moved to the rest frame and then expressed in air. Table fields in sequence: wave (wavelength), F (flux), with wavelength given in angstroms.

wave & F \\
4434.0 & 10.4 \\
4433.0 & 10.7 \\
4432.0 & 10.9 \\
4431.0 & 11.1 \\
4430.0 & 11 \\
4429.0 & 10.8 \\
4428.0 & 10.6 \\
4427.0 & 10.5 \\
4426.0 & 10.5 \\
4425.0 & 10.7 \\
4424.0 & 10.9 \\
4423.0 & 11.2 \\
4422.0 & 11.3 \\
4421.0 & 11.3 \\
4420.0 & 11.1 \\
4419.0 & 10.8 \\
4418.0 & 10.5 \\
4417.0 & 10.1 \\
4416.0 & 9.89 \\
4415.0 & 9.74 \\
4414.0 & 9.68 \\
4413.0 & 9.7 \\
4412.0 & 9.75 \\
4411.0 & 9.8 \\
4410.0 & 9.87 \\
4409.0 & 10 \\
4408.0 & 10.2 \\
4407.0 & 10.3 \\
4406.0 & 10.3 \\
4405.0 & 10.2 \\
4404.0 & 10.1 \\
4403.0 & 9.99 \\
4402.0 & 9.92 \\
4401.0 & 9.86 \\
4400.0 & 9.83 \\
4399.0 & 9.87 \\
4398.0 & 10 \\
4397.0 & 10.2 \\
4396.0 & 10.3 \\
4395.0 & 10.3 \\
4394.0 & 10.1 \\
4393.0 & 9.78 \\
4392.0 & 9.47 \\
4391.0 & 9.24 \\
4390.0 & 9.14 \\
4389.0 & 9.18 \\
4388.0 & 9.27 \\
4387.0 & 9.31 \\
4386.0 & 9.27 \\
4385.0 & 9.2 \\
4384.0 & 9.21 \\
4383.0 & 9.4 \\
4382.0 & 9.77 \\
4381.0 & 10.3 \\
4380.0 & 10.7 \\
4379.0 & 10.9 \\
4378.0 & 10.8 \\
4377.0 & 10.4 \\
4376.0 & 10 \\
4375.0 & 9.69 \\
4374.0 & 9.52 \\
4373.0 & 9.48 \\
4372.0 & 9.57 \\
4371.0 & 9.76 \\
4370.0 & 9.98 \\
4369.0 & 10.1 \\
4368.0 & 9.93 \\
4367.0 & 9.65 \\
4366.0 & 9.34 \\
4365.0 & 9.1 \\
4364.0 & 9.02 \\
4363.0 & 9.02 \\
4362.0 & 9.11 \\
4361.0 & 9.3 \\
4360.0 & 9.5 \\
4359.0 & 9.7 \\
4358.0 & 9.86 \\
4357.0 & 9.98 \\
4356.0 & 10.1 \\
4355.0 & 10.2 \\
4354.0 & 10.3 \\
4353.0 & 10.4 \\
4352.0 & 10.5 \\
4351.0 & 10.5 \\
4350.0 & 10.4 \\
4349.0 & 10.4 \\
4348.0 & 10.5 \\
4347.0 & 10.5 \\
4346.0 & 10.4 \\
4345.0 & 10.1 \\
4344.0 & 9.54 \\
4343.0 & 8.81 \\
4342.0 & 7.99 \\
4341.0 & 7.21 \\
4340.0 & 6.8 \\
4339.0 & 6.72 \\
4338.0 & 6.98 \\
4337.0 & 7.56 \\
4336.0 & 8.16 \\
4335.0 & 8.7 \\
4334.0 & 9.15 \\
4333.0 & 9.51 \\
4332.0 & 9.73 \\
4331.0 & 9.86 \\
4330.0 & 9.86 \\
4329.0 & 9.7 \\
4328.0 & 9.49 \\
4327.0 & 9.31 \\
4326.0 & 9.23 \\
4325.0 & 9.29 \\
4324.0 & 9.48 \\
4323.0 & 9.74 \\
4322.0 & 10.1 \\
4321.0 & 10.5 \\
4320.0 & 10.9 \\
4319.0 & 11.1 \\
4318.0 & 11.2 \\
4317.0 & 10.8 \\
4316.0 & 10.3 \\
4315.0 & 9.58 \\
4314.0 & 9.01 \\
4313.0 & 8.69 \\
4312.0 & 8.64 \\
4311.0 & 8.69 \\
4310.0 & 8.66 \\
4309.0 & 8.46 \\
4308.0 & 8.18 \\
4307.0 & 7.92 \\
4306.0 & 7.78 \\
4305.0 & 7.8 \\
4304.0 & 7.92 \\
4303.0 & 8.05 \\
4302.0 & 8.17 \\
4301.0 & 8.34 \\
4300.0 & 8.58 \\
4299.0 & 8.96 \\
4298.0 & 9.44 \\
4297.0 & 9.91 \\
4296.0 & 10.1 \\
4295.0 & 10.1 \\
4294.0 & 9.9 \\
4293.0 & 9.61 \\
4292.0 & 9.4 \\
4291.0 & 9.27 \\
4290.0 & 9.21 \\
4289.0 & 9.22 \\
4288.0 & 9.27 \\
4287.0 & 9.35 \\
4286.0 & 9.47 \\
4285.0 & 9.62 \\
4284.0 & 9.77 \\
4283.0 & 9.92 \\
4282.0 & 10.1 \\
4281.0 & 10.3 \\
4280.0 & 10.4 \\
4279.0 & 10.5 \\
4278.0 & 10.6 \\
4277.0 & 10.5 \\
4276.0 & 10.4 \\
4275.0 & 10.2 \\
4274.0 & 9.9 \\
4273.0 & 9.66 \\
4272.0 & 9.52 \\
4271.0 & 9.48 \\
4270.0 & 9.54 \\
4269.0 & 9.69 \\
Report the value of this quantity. 0.10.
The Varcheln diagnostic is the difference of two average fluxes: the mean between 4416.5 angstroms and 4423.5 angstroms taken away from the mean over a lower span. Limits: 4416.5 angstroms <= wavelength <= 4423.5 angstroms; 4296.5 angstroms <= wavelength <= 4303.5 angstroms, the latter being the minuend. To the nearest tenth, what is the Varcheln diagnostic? -2.1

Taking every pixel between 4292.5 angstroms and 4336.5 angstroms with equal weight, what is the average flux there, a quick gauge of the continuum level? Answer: 9.3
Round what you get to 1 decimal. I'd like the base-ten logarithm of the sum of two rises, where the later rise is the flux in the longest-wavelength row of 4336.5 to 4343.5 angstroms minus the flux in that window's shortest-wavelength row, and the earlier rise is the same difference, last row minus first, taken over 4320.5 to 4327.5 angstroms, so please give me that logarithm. -1.2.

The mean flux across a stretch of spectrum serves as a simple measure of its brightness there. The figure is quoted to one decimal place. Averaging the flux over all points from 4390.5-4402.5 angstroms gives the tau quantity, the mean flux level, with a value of 9.9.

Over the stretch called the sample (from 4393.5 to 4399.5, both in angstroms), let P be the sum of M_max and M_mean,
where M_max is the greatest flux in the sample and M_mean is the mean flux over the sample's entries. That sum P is 20.4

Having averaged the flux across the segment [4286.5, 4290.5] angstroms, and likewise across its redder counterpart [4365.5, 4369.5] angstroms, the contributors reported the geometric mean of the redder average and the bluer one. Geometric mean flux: 9.5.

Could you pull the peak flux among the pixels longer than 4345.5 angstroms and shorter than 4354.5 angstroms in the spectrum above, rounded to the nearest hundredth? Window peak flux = 10.50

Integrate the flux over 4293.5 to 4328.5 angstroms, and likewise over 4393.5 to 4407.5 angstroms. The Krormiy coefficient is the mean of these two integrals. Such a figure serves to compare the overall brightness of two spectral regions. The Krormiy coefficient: 233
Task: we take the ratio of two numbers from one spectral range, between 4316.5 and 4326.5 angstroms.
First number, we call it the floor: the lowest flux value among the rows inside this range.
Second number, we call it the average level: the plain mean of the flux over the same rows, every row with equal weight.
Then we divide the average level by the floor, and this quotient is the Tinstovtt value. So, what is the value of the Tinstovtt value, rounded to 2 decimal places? 1.11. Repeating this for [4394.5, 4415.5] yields 1.03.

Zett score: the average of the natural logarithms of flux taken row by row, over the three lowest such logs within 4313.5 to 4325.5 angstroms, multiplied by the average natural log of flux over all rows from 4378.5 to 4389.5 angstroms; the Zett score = 5.0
